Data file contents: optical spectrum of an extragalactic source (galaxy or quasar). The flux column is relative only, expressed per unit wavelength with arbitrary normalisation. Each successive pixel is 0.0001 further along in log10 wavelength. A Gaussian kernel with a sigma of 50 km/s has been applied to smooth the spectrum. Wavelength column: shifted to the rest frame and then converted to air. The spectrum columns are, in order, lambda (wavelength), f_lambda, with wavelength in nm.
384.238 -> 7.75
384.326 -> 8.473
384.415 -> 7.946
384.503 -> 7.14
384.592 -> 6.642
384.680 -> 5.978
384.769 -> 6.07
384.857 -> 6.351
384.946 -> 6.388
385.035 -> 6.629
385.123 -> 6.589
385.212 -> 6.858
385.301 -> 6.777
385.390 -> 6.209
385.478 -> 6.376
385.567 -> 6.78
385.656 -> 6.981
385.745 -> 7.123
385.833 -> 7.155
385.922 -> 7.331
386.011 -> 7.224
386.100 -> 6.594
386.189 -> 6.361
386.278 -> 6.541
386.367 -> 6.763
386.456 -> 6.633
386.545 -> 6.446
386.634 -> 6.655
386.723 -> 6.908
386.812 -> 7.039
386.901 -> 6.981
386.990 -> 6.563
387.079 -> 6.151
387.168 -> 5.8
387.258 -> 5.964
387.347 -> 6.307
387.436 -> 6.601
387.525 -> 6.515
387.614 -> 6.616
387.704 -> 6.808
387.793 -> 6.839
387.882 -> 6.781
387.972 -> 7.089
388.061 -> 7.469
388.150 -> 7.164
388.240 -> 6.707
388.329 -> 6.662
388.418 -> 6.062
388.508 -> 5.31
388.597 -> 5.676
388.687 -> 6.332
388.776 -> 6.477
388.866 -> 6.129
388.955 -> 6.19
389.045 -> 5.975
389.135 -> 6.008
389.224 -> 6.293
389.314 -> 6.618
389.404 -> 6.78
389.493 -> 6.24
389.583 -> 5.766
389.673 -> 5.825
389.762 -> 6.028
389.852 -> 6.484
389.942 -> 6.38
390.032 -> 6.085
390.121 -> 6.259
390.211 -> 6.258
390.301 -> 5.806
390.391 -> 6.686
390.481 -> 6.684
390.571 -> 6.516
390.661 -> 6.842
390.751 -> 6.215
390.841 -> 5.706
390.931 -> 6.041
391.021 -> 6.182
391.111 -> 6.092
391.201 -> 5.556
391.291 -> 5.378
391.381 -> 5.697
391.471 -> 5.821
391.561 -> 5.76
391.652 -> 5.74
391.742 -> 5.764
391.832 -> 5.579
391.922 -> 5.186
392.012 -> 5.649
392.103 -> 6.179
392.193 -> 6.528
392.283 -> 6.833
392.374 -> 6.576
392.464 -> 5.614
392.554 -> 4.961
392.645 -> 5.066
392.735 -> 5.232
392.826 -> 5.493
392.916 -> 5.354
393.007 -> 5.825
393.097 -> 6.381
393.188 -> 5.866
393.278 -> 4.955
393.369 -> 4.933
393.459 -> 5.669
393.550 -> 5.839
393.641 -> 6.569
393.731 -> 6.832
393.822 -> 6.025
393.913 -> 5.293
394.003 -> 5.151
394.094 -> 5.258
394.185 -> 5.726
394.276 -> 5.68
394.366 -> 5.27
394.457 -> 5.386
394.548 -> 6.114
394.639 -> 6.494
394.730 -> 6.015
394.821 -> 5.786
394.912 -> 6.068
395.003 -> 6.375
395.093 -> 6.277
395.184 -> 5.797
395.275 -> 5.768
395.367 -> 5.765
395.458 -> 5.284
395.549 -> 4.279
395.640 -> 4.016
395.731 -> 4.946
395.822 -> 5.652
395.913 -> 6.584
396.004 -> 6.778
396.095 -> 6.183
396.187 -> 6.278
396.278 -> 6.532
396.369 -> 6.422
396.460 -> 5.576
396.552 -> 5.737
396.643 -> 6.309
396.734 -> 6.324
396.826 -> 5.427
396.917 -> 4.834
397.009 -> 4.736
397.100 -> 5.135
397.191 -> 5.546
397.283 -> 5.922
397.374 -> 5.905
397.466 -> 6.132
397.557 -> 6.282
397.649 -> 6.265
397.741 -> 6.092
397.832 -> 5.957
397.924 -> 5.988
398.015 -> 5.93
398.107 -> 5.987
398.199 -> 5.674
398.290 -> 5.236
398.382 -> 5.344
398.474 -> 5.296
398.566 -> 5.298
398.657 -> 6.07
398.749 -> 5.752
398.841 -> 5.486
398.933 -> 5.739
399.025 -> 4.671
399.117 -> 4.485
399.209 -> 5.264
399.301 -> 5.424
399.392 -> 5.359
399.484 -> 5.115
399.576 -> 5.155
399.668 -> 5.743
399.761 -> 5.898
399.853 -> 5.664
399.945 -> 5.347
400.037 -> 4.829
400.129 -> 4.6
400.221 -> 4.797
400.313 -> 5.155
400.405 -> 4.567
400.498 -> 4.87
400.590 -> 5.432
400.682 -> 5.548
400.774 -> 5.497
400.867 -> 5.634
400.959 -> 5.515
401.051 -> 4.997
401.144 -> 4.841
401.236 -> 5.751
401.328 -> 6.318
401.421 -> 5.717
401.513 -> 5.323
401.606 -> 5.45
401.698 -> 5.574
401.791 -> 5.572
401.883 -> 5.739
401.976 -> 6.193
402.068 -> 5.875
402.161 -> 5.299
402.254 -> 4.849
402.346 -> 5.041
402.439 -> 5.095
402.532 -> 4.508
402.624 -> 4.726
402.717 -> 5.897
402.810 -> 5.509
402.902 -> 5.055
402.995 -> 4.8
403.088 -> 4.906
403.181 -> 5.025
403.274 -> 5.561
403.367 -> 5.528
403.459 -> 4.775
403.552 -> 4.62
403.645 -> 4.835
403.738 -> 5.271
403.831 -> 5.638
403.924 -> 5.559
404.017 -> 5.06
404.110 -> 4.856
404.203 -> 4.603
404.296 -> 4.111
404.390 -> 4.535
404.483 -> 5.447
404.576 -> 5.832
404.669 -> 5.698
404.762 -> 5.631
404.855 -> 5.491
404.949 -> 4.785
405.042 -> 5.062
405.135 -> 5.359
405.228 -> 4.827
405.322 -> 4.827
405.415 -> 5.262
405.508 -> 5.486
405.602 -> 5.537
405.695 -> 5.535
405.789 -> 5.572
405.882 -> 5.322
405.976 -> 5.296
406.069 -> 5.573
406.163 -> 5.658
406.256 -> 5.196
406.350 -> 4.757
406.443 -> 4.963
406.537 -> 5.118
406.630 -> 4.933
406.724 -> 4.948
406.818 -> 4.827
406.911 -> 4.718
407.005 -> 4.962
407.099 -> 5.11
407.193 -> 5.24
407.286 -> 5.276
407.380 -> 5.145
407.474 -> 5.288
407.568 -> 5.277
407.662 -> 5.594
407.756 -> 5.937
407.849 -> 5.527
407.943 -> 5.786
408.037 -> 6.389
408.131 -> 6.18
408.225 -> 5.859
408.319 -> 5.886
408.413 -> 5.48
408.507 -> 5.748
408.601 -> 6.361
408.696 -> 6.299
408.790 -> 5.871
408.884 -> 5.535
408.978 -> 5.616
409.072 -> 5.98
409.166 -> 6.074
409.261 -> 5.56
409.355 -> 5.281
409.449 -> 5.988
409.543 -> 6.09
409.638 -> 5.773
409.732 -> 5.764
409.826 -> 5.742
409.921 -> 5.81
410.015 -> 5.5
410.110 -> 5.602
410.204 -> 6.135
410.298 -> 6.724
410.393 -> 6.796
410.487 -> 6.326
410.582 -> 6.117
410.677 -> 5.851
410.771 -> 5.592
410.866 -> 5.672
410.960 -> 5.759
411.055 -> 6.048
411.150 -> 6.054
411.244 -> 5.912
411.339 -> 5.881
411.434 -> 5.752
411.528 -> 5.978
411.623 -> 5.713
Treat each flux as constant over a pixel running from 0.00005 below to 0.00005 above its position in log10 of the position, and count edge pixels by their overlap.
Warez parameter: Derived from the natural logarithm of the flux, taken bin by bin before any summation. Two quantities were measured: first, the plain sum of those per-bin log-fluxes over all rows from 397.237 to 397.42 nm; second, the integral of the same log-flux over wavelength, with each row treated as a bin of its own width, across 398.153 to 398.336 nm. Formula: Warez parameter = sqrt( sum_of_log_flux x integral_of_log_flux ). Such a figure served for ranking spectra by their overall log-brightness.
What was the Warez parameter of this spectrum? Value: 1.05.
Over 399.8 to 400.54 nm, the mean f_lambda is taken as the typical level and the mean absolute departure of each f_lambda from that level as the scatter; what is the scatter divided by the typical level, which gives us 0.062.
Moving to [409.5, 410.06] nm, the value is 0.020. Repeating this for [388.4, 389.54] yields 0.045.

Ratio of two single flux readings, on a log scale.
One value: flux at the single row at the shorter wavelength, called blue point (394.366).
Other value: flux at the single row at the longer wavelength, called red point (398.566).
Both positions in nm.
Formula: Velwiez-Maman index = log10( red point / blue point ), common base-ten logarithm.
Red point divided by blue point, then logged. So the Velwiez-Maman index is 0.00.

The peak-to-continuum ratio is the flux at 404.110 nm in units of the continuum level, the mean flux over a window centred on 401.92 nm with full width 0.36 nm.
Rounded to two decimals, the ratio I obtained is 0.83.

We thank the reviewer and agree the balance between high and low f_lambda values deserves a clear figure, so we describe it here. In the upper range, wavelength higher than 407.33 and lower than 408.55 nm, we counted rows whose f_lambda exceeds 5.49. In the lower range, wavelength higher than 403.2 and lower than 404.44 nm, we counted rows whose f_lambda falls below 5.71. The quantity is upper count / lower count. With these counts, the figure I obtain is 0.7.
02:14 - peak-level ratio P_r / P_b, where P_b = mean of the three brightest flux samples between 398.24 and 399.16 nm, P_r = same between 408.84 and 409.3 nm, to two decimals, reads 1.01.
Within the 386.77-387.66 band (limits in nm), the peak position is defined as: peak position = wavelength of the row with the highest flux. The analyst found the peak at 386.812 nm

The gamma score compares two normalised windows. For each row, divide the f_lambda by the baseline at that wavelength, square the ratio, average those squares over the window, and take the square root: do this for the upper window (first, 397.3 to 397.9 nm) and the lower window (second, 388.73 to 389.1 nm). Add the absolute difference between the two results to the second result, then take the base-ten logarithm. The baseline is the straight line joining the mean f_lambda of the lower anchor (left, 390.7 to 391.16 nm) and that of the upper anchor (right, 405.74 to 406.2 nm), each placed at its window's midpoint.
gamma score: 0.023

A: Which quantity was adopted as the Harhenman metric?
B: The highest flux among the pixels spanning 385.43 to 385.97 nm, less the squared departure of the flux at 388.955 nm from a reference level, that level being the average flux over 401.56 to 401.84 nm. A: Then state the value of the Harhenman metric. 6.9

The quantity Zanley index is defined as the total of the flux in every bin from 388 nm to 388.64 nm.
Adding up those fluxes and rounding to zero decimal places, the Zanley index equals 45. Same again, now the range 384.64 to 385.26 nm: 45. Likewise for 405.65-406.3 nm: 38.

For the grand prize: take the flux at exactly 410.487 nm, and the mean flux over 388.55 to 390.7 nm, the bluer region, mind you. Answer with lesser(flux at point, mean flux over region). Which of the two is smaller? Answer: 6.3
